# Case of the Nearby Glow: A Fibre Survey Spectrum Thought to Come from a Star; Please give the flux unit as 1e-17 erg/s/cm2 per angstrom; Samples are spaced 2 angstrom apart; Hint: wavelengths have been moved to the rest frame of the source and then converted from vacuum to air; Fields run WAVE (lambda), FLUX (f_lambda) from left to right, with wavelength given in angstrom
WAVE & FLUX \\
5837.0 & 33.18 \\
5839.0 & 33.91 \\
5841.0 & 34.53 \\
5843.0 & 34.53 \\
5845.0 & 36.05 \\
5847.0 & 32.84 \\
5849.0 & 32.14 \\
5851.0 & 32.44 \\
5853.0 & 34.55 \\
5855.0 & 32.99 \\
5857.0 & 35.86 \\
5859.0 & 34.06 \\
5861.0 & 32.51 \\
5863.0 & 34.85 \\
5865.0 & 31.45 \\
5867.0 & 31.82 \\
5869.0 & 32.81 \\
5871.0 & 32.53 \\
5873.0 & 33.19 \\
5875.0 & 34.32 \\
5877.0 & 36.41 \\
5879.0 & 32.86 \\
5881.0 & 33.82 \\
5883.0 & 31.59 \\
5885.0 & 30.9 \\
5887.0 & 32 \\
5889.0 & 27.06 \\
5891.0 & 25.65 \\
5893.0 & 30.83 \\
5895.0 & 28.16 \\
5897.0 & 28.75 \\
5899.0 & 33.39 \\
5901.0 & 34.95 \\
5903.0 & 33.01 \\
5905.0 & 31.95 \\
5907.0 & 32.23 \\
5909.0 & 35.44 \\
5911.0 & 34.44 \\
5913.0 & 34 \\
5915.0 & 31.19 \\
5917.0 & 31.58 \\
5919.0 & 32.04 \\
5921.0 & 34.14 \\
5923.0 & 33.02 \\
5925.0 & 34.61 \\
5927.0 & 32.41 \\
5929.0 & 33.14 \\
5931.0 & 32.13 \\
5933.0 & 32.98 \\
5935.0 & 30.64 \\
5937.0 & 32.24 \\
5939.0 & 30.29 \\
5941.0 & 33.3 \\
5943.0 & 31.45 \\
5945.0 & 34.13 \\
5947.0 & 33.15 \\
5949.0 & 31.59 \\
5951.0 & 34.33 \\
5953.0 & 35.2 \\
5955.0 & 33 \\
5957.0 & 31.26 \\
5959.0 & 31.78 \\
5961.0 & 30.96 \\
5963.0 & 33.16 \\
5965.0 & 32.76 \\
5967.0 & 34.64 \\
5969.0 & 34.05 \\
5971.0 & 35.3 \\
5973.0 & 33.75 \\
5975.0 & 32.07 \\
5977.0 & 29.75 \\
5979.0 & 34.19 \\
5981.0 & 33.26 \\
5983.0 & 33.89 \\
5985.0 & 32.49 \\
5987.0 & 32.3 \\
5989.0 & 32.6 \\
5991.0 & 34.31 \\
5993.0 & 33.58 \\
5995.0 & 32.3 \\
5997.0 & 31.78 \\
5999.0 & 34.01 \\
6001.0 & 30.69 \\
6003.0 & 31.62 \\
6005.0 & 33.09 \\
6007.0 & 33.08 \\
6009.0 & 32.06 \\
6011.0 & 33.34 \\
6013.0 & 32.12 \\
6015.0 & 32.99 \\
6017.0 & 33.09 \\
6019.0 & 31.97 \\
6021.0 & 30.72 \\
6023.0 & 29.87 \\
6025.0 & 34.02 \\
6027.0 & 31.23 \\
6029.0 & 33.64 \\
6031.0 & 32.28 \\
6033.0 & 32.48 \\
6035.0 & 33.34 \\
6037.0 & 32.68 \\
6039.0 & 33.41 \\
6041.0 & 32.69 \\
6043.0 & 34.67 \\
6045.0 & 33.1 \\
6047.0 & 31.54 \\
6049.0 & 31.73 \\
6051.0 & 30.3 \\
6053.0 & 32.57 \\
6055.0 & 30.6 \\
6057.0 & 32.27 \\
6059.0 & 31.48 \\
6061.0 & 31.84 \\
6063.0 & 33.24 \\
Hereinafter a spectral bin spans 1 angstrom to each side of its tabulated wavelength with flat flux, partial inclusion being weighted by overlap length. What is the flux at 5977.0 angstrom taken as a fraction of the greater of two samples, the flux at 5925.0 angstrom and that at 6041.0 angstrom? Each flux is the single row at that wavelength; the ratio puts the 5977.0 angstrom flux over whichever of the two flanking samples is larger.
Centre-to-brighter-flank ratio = 0.86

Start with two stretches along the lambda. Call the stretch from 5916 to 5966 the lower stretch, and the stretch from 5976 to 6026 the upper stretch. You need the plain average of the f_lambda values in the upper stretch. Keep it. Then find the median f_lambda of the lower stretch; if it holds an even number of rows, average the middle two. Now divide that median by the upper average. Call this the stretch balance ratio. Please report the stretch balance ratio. 1.01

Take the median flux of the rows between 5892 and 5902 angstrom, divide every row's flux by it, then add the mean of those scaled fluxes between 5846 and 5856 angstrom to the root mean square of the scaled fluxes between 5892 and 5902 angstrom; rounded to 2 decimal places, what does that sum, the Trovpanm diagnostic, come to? 2.09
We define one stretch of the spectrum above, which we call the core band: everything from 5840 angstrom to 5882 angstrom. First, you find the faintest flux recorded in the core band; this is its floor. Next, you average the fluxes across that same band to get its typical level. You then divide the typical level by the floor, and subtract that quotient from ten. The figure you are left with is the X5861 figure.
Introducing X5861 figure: 8.93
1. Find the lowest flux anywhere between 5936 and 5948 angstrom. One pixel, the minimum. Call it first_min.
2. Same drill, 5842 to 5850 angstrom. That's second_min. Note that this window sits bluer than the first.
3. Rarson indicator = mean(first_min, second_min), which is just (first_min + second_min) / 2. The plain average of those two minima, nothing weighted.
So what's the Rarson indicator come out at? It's 31.2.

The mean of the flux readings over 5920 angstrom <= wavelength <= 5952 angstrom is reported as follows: 32.7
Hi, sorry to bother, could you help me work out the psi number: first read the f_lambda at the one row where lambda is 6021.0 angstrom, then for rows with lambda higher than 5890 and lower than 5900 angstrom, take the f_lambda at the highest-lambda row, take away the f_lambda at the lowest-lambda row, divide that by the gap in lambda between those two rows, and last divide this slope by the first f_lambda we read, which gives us 0.031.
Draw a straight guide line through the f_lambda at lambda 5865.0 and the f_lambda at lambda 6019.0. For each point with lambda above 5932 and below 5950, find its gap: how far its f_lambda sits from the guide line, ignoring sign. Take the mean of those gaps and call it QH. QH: 1.1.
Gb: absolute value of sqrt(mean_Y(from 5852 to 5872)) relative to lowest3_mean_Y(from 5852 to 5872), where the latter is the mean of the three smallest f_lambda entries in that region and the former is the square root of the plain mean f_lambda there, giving 0.181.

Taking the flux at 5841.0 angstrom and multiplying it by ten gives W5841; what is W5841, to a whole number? 345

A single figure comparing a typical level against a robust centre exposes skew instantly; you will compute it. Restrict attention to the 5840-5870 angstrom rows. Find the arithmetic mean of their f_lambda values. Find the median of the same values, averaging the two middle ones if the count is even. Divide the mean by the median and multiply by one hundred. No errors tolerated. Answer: 102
